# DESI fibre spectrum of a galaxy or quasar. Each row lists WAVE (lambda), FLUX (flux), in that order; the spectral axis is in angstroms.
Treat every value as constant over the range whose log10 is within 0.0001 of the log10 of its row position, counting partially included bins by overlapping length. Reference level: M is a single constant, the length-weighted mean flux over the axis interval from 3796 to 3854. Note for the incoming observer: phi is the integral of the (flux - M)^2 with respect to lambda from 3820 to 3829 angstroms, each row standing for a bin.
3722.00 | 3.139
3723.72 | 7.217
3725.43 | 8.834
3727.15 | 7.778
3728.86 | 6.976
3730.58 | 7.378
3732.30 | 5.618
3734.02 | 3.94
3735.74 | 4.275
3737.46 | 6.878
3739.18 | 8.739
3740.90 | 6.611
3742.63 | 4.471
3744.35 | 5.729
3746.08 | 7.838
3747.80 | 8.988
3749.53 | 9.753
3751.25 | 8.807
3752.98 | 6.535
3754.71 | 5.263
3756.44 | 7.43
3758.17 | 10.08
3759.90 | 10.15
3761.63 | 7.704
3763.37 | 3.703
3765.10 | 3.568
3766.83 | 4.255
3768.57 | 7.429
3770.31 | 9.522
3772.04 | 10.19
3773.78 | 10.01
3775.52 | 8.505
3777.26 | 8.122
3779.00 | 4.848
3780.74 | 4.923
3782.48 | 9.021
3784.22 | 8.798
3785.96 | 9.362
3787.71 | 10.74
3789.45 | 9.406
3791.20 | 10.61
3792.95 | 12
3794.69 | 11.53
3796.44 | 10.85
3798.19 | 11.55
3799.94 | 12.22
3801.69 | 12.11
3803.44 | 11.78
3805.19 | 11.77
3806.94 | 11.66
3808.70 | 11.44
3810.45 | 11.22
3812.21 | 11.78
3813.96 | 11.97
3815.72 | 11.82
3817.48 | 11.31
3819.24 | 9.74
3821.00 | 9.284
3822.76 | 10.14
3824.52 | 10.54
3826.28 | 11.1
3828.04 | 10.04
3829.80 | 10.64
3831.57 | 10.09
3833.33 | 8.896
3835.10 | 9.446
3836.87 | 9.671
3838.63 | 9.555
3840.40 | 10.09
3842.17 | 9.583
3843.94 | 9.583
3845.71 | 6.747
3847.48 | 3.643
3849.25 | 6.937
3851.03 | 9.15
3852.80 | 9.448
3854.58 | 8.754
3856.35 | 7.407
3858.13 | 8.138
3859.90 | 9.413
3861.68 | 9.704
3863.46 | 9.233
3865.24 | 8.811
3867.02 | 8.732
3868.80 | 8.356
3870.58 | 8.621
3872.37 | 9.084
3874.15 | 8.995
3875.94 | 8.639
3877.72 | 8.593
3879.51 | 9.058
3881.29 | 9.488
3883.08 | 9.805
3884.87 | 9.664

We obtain 3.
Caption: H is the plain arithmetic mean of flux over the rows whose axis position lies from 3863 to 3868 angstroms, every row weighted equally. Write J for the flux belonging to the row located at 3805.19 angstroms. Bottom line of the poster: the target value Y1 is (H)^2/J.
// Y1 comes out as 7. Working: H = 8.9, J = 11.77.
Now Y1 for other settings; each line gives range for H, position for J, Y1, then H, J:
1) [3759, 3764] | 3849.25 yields 7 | 7.2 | 6.937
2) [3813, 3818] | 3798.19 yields 12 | 11.7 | 11.55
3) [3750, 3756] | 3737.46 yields 7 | 6.9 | 6.878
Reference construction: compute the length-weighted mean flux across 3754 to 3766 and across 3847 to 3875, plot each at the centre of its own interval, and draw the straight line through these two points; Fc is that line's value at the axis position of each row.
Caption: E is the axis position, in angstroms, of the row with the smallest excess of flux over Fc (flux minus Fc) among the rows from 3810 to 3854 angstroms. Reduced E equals 3847.48 angstroms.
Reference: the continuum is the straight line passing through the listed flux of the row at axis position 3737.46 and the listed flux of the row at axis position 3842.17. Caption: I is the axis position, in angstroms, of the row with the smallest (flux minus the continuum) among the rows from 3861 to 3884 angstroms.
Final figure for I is 3868.80 angstroms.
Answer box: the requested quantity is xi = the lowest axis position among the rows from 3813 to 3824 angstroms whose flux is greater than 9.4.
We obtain 3813.96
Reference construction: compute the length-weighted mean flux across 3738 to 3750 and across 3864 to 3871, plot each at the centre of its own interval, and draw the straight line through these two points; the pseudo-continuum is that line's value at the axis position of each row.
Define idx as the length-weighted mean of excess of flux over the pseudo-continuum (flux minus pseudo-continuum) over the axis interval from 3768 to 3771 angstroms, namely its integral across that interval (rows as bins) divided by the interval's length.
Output 0.9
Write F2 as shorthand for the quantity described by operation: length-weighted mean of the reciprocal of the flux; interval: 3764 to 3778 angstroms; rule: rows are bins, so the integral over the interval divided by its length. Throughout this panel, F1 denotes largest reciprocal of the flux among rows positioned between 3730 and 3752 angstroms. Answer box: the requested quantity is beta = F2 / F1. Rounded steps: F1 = 0.254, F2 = 0.151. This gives 0.597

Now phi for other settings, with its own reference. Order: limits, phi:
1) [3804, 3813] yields 19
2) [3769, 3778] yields 15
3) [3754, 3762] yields 58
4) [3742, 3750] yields 94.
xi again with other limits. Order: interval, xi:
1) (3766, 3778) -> 3770.31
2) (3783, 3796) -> 3787.71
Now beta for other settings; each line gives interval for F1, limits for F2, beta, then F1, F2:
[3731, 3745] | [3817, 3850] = 0.452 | 0.254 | 0.115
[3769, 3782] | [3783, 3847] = 0.473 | 0.206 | 0.098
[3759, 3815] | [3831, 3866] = 0.432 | 0.280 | 0.121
